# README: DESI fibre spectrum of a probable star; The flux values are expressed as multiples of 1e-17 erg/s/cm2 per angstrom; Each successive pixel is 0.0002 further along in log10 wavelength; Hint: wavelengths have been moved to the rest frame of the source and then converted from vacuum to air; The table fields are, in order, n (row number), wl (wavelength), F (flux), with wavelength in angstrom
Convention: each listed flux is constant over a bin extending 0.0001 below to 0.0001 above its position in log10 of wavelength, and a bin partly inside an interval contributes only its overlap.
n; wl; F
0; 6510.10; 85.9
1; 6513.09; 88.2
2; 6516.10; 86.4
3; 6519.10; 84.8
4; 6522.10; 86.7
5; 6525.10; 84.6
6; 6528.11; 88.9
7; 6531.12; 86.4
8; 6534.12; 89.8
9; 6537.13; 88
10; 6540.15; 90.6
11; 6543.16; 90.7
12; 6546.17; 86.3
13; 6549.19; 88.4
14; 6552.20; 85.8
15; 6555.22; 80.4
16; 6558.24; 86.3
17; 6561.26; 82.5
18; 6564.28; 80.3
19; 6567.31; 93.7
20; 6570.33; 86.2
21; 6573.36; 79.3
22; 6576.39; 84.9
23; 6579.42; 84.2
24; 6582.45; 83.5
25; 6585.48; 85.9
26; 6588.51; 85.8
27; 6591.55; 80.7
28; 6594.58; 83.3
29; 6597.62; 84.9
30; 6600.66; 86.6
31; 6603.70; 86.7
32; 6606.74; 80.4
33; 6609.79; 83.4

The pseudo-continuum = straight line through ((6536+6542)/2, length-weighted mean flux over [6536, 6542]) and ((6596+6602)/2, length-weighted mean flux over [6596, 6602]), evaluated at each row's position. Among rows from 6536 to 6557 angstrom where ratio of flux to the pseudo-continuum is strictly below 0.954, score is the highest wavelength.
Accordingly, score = 6555.22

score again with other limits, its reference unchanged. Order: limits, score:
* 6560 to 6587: 6573.36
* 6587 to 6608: 6606.74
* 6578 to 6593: 6591.55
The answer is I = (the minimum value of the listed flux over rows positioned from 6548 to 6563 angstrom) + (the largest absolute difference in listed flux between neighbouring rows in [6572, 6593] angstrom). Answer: 86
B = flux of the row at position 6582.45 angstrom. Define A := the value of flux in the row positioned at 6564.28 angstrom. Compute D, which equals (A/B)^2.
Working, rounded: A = 80.3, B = 83.5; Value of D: 0.92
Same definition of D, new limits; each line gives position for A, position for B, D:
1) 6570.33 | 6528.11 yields 0.94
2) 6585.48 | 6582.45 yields 1.06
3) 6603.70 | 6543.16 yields 0.91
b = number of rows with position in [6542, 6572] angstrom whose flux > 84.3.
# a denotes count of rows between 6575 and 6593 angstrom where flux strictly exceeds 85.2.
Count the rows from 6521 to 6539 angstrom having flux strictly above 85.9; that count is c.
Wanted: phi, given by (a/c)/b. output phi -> 0.057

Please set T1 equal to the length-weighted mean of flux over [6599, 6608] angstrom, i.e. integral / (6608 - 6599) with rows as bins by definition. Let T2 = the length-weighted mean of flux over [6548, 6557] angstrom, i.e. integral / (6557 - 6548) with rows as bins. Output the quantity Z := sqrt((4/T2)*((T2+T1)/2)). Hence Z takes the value 2.00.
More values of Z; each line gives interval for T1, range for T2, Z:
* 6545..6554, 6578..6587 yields 2.01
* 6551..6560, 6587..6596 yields 2.00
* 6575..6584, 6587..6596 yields 2.01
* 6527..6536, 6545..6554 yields 2.01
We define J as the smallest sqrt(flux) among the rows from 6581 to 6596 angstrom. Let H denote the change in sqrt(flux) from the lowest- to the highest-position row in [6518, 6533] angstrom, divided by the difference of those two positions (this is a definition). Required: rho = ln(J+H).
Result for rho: 2.20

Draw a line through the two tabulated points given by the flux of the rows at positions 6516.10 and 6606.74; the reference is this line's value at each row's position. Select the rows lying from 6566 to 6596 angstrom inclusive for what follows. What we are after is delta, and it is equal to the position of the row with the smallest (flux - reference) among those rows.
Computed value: 6573.36 angstrom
